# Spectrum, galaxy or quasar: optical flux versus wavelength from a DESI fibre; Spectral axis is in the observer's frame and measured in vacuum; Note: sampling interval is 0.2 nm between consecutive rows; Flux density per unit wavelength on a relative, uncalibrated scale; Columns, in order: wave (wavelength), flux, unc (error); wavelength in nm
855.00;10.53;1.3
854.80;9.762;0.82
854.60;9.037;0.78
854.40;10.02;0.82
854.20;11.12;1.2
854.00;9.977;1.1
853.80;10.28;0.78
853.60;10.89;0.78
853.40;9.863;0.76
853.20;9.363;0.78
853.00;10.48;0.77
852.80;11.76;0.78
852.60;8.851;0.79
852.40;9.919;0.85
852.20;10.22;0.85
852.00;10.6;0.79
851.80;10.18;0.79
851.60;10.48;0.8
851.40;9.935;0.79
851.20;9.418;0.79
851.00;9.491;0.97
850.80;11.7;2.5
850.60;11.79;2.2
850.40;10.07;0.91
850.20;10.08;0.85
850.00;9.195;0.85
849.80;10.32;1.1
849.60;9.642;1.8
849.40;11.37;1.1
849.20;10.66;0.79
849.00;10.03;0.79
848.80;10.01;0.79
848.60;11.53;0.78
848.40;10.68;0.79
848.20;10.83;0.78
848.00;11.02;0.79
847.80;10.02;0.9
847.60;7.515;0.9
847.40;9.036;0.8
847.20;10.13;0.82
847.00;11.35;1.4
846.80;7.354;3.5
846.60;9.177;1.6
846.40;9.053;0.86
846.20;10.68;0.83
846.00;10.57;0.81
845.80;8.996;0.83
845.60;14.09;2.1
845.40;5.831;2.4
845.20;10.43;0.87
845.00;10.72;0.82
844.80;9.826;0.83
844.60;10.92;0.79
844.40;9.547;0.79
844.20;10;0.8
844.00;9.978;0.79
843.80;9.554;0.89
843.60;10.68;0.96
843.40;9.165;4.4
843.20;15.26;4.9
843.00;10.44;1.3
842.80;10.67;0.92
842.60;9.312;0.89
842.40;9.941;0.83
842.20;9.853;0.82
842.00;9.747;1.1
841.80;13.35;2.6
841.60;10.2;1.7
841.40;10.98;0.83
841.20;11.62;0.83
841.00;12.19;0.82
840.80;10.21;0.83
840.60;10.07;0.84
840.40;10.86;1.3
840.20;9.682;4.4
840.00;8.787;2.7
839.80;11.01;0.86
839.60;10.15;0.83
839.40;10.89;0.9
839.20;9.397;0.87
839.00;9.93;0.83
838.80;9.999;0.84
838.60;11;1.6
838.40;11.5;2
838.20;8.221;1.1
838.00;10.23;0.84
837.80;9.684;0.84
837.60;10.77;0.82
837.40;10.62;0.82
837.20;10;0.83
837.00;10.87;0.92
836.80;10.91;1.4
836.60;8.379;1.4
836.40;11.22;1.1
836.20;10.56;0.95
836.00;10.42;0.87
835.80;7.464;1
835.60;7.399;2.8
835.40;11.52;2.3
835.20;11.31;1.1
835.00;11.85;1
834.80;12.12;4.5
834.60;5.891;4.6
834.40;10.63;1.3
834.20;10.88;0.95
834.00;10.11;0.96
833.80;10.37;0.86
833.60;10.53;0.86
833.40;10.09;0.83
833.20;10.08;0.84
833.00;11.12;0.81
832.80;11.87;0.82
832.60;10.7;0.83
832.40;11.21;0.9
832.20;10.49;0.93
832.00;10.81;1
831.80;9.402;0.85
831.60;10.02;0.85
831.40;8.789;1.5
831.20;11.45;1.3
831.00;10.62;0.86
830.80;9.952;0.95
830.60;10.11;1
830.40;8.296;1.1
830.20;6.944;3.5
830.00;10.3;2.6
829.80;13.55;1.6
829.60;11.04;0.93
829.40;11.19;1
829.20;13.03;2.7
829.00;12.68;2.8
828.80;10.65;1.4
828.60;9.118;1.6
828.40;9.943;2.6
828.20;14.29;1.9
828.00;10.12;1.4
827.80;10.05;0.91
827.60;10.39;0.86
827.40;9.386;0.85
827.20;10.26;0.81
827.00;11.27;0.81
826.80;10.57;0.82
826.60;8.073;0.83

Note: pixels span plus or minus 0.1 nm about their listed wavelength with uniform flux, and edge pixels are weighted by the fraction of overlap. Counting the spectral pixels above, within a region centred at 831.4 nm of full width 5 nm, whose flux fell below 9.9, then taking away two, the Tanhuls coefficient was 2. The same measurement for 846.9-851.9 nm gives 4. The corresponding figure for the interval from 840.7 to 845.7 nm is 6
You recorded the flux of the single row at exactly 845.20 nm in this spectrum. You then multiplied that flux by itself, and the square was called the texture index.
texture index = 109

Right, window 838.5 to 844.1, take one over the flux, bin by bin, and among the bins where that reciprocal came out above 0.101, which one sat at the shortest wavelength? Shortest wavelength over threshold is 839.20 nm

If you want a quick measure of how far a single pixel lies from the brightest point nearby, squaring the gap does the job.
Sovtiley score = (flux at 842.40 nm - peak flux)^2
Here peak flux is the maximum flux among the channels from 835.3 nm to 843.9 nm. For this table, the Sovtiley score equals 28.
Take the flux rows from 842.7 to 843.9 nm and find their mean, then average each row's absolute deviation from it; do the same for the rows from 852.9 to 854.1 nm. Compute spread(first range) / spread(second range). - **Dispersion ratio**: 3.5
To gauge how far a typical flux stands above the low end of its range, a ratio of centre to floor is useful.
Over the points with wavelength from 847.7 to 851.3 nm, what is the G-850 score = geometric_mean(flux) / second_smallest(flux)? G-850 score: 1.11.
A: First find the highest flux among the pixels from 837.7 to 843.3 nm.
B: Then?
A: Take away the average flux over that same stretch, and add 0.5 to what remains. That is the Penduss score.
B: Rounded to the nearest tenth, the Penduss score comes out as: 5.2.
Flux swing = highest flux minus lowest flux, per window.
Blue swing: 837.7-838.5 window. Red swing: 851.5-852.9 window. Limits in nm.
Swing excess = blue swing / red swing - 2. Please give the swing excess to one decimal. -0.9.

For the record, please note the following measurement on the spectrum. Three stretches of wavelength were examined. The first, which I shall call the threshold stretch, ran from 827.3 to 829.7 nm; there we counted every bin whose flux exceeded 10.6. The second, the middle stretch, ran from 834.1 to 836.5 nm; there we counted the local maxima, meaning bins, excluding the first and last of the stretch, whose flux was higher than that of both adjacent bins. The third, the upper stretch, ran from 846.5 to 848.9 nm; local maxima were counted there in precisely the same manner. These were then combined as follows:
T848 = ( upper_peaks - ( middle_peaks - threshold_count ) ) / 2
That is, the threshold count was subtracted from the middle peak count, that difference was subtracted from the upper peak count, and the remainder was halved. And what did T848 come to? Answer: 3.5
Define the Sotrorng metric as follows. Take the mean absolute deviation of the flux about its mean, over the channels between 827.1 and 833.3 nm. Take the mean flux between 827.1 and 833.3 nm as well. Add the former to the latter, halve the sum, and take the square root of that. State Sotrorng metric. 2.410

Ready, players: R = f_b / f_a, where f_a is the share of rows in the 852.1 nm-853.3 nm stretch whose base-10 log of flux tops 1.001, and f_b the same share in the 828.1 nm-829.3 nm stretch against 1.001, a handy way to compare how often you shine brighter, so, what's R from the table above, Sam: 1.3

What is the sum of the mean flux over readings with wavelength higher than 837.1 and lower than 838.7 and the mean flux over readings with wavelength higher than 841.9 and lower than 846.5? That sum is 20.5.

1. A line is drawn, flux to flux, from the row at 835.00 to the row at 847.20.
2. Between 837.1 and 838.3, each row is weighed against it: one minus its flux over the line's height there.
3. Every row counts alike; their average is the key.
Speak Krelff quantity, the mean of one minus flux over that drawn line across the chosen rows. 0.14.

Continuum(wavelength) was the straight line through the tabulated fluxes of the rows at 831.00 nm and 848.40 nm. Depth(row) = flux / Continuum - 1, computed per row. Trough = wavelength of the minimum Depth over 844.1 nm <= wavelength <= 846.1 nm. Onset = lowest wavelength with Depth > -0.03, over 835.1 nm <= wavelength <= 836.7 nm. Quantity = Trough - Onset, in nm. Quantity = 10.20 nm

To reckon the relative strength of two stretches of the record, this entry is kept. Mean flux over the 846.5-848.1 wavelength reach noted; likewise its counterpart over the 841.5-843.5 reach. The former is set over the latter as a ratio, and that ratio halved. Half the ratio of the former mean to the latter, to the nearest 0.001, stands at 0.438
